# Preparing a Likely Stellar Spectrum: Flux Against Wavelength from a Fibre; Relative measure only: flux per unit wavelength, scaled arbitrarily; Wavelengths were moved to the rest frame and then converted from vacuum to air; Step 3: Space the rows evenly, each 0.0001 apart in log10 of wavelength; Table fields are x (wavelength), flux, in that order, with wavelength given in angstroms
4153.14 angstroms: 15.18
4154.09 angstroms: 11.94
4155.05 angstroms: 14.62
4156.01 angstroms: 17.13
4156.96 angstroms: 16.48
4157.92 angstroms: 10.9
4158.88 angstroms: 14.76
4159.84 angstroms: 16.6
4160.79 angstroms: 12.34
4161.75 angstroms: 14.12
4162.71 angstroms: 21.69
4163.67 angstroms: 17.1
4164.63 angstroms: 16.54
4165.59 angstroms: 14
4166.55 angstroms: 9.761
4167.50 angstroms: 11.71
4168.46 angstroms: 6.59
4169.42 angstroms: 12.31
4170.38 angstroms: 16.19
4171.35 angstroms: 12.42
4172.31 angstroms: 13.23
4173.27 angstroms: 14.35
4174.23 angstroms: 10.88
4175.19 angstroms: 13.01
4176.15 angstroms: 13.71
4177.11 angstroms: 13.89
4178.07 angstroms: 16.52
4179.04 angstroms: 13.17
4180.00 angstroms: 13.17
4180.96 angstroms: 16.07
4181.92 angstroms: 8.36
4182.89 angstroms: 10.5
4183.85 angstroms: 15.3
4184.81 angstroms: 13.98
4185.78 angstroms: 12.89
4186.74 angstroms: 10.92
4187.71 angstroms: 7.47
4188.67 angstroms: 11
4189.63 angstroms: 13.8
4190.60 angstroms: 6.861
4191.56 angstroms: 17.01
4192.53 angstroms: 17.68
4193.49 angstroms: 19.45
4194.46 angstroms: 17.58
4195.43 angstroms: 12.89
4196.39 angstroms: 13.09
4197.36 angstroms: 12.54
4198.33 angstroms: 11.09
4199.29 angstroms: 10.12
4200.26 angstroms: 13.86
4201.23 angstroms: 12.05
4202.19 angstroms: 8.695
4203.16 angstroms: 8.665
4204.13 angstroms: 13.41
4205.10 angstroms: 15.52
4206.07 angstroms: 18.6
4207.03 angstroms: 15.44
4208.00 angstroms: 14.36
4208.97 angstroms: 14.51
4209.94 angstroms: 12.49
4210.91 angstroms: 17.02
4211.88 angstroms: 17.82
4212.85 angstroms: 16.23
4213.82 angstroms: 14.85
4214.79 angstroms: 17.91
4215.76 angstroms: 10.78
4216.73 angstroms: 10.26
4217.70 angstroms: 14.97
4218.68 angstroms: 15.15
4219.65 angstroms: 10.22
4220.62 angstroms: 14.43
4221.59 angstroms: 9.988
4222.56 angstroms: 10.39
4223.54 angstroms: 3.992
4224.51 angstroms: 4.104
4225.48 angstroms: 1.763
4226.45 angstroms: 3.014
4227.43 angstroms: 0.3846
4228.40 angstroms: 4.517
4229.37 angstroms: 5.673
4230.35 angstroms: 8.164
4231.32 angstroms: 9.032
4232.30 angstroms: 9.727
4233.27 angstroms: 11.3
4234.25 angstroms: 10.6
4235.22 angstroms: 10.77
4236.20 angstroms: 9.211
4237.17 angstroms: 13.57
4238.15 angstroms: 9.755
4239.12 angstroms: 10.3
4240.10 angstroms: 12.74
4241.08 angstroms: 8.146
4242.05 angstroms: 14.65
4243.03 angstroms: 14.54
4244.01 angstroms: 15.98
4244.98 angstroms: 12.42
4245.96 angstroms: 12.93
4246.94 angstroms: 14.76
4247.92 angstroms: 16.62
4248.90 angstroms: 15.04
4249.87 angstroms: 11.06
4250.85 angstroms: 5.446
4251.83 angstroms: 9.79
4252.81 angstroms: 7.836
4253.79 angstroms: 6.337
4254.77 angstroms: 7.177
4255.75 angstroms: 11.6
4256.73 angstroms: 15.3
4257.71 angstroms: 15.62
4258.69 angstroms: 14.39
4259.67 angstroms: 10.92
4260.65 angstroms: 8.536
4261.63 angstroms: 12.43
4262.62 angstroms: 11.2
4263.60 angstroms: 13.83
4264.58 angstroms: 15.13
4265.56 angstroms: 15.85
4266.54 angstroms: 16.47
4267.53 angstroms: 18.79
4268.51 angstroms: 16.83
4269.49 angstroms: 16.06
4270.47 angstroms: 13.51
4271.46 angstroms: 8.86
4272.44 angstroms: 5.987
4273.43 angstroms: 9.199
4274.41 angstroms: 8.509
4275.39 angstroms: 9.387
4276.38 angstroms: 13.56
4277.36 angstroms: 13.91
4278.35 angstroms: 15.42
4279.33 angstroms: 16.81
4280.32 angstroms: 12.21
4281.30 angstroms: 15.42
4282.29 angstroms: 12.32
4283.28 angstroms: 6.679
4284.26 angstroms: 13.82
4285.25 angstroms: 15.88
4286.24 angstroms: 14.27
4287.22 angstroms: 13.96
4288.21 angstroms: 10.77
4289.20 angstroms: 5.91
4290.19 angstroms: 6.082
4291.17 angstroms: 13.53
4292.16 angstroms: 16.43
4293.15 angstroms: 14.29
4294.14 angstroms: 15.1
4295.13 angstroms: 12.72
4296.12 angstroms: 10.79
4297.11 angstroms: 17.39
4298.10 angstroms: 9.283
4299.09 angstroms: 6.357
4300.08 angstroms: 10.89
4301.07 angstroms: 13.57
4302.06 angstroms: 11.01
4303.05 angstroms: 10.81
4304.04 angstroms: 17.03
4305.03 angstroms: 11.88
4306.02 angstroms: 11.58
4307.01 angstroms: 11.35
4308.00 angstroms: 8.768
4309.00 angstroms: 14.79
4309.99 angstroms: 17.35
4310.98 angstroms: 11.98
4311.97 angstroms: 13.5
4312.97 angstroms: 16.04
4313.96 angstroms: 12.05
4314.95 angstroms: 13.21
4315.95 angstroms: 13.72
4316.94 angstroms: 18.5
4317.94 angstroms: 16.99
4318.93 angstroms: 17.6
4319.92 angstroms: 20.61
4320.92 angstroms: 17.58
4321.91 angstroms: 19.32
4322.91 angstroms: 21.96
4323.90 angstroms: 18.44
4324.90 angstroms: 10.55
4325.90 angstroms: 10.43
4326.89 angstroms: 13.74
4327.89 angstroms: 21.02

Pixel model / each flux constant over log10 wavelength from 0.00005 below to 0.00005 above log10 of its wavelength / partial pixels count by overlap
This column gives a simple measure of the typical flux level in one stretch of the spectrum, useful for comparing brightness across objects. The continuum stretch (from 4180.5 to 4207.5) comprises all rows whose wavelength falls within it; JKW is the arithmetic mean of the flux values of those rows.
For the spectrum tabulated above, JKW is 13.0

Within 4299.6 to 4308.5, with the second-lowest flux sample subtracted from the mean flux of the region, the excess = 1.1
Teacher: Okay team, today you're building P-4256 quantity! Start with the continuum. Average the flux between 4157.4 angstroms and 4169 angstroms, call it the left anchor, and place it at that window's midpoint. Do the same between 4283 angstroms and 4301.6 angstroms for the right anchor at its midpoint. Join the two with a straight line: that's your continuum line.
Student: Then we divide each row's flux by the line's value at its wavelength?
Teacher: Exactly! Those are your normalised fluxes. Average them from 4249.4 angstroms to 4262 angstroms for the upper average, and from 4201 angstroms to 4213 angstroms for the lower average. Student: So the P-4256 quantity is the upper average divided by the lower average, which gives 0.78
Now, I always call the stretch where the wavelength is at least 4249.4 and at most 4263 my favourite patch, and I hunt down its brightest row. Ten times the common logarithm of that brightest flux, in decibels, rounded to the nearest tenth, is 11.9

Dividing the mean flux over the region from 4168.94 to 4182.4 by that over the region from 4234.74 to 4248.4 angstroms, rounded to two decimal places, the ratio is 1.06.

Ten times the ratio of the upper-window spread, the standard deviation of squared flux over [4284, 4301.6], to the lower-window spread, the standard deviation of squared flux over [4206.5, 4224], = 9.4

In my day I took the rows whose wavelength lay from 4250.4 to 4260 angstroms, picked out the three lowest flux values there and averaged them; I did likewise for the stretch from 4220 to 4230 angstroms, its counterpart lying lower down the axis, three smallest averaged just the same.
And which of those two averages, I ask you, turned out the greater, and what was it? 6.3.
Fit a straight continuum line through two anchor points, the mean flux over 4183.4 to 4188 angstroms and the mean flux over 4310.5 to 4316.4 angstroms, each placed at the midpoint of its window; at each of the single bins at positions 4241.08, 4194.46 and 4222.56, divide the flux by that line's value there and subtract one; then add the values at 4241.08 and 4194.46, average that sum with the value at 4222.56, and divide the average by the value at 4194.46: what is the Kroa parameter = -0.1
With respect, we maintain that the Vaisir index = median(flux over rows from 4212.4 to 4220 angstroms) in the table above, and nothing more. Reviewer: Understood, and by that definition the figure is 14.9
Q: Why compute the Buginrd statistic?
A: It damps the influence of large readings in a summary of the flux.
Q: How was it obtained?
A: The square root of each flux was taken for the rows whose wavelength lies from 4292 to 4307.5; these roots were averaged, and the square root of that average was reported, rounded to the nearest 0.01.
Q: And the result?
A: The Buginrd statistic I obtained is 1.87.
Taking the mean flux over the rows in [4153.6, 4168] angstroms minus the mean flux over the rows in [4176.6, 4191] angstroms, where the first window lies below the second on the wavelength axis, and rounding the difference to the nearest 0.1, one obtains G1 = 2.4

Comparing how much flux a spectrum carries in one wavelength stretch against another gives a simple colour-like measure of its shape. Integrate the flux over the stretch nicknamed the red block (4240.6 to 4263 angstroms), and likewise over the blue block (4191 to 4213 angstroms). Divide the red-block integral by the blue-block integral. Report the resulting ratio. 0.84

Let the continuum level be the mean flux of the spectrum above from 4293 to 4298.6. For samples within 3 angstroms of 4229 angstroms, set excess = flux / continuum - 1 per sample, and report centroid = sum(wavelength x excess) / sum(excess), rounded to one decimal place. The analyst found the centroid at 4228.3 angstroms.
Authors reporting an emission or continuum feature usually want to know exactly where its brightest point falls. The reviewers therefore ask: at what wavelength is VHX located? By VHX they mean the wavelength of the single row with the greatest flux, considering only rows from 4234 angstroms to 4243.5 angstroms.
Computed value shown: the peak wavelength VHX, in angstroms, 4242.05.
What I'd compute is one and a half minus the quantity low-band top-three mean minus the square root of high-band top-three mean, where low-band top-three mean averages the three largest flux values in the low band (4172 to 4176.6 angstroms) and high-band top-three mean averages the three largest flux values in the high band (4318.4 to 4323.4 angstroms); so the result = -7.7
